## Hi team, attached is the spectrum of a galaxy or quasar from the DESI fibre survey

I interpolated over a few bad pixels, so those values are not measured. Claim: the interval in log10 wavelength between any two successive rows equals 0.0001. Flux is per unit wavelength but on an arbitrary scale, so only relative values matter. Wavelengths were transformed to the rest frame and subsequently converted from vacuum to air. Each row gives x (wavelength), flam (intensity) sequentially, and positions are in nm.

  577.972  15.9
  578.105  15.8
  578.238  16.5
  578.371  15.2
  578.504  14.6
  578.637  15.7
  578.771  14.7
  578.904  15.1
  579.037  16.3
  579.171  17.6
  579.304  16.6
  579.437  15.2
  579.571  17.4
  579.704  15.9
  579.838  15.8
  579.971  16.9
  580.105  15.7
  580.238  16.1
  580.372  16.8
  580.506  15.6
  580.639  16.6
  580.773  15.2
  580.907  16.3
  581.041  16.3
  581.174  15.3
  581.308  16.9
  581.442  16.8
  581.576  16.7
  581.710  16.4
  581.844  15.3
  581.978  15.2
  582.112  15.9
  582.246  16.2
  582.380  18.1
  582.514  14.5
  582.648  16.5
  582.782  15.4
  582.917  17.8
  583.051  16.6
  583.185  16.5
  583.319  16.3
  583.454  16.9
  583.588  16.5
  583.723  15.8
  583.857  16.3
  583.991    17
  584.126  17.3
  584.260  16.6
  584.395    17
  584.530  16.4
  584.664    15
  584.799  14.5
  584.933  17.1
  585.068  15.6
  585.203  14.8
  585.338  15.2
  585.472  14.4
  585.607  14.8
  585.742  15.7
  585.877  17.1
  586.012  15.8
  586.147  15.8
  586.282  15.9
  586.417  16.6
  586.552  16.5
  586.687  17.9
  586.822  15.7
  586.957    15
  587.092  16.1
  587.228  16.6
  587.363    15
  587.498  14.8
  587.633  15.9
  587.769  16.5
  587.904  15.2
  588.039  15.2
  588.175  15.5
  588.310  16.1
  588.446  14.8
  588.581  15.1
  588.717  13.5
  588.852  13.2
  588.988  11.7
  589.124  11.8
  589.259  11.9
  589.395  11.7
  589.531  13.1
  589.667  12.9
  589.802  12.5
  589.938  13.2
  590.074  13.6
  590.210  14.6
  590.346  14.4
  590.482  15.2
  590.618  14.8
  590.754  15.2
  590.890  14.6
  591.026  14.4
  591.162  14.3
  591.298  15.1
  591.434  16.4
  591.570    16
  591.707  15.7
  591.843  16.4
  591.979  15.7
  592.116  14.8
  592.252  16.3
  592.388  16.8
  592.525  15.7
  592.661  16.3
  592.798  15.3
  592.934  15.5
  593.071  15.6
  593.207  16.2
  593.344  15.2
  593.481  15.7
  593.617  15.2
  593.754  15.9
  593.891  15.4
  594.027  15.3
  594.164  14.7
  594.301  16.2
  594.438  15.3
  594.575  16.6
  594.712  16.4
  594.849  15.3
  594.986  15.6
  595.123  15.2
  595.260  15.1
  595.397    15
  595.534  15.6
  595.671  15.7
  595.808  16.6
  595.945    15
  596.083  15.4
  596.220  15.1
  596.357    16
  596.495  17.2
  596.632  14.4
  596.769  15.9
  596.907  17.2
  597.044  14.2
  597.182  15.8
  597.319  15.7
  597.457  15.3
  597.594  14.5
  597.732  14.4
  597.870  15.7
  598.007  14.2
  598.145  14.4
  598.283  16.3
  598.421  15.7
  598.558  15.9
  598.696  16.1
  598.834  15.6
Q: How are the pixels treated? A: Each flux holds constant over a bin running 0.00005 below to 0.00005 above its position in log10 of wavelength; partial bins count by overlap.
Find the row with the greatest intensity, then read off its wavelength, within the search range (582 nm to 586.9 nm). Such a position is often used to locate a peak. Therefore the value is 582.380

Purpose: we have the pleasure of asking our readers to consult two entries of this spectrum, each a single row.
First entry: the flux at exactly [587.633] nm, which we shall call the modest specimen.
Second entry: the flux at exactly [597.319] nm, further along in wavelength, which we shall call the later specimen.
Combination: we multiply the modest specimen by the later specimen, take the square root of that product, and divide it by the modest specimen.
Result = 0.99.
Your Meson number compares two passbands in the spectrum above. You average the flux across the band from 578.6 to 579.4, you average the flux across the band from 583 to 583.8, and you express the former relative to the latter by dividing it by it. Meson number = 0.97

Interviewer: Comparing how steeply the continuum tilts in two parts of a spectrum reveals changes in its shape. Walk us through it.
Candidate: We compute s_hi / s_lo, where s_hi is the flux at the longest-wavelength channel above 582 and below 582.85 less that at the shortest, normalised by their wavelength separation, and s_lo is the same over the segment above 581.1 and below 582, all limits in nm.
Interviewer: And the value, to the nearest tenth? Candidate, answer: 6.0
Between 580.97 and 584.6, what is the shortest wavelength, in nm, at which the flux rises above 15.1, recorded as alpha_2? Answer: 581.041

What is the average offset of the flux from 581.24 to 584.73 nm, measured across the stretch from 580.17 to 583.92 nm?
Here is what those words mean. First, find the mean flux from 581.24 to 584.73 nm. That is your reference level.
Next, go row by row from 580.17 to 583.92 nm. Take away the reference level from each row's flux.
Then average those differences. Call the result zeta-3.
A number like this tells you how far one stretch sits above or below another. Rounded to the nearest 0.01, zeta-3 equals -0.14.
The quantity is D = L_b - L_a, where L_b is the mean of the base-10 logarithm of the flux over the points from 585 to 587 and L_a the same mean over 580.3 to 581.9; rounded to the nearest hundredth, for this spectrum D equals -0.01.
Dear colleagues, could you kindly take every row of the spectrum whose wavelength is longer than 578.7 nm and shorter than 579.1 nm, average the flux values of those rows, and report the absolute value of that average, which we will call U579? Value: 15.4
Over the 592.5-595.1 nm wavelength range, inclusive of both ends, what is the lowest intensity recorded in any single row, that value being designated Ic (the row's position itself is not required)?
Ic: 14.7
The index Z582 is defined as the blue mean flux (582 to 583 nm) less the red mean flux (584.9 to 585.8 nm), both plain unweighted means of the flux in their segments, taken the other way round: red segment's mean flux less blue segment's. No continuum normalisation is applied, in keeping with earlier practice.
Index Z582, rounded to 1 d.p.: -1.0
